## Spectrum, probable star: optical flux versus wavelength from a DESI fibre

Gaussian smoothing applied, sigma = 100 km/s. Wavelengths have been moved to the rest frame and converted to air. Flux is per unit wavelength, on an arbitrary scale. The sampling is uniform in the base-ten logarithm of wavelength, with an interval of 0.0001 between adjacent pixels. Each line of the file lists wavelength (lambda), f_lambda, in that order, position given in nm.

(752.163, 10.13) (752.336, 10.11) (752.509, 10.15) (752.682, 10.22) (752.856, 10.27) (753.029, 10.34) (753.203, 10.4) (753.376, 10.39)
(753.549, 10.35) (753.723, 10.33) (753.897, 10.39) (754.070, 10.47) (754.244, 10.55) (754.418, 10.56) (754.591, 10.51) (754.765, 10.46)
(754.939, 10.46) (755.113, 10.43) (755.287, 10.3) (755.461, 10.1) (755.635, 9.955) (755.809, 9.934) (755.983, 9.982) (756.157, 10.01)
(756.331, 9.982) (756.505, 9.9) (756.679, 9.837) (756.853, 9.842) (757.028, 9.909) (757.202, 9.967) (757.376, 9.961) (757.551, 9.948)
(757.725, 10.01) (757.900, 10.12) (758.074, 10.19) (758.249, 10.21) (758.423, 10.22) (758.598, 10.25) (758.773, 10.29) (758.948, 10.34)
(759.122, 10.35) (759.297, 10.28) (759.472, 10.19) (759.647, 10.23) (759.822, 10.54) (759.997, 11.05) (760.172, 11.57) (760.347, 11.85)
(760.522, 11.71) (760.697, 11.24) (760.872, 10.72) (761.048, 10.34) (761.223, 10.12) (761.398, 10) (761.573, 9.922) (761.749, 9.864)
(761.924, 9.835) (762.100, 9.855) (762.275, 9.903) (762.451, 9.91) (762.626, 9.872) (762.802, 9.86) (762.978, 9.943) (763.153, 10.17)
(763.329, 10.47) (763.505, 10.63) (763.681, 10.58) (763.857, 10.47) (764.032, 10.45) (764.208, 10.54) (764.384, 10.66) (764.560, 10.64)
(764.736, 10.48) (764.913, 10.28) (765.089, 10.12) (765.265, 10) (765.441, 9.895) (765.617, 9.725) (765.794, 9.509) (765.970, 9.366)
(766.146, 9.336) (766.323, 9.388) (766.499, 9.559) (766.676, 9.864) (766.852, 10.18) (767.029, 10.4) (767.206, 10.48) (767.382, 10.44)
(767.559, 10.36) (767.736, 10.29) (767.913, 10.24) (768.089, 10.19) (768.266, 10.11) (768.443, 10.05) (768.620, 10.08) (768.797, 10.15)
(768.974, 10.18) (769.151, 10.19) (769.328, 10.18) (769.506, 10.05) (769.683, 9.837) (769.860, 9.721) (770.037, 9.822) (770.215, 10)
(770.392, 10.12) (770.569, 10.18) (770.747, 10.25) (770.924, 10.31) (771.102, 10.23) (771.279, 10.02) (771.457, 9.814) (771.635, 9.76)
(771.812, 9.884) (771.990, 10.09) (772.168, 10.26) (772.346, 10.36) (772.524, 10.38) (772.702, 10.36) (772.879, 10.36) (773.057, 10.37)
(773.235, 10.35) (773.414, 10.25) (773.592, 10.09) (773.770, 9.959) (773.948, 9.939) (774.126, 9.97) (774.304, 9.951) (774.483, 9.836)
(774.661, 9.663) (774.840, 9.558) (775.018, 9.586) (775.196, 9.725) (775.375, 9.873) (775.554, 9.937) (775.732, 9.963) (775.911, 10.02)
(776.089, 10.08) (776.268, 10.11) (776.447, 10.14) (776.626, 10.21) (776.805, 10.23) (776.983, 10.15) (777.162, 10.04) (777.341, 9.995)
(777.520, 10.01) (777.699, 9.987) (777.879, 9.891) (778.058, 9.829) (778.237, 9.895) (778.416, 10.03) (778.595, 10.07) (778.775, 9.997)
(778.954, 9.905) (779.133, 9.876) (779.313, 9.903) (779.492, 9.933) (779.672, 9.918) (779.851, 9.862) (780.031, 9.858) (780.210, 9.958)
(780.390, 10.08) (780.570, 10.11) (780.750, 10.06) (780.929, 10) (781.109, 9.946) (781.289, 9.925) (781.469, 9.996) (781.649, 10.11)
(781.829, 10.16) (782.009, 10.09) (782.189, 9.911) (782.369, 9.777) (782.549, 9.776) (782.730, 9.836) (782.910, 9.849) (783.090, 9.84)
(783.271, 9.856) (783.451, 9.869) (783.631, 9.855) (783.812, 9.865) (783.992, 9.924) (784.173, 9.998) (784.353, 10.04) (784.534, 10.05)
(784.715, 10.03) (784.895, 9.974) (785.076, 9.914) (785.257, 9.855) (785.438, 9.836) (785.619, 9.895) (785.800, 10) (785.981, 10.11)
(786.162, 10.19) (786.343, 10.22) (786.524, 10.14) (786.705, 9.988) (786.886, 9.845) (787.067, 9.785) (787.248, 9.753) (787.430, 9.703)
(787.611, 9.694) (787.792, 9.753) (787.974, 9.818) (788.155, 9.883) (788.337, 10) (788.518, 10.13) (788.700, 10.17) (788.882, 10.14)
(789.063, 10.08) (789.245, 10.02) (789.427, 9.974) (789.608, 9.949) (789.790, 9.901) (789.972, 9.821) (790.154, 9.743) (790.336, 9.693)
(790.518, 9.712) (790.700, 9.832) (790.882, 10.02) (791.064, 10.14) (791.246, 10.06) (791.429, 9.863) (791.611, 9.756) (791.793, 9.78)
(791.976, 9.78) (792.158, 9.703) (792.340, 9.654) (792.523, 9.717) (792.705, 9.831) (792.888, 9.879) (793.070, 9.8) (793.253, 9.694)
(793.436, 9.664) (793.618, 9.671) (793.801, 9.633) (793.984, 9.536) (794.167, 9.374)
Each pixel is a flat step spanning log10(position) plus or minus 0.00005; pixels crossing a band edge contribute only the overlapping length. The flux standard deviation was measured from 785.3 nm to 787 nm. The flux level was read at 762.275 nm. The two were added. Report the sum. 10.0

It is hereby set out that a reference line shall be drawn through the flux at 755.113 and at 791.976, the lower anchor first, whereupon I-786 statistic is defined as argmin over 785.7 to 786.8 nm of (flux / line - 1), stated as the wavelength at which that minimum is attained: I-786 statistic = 785.800 nm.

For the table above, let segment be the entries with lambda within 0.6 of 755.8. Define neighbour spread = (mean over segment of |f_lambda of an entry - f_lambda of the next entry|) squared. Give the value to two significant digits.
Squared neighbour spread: 0.0061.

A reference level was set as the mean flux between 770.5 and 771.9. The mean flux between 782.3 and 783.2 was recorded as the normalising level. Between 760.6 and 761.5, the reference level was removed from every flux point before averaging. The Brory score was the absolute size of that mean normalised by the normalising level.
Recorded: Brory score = 0.044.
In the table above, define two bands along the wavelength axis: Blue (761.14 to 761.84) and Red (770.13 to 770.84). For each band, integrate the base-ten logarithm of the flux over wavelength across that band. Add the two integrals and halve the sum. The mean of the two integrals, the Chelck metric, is 0.707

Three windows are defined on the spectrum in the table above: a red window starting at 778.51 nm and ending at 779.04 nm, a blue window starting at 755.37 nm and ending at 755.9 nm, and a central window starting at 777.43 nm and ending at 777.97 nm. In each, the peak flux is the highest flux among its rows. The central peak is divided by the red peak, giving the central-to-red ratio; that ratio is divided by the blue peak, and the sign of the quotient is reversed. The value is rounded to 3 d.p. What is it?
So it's -0.098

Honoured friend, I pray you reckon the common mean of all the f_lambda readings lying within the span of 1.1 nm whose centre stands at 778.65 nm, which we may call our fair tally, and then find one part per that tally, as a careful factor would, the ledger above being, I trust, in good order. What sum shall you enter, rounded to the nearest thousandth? 0.100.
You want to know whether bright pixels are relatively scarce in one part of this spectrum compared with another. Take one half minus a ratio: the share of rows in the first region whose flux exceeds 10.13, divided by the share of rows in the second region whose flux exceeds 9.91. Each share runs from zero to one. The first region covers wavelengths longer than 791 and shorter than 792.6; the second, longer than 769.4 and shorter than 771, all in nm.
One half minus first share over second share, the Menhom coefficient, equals 0.3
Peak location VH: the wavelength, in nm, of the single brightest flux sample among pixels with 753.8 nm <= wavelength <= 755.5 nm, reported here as 754.418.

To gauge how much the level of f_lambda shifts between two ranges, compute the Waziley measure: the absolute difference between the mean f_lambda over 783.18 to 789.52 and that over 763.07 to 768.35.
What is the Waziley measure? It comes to 0.2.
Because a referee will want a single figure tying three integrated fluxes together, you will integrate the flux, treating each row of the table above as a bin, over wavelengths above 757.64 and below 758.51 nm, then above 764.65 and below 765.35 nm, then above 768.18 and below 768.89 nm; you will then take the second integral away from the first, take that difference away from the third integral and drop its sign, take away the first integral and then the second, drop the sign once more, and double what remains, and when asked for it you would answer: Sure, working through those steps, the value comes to 21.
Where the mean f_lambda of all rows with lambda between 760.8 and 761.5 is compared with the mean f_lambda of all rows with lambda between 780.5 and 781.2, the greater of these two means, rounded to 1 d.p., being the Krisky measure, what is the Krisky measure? 10.3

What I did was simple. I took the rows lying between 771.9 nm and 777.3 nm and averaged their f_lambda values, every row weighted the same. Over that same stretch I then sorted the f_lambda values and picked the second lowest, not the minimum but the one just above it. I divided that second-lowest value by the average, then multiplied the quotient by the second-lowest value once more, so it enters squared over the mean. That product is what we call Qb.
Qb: 9.1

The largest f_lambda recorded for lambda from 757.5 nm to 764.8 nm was 11.85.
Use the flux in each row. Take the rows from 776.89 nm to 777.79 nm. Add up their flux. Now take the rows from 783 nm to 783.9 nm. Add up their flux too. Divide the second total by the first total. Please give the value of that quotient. 0.98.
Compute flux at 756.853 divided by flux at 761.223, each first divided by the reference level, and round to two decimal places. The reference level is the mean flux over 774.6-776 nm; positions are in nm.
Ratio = 0.97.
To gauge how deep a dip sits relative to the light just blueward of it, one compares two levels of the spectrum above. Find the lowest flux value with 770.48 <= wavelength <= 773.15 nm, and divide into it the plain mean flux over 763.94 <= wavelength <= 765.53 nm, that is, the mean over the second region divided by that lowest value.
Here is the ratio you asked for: 1.06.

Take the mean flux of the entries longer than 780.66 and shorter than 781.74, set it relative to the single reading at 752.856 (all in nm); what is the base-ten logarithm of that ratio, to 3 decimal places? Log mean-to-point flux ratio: -0.011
